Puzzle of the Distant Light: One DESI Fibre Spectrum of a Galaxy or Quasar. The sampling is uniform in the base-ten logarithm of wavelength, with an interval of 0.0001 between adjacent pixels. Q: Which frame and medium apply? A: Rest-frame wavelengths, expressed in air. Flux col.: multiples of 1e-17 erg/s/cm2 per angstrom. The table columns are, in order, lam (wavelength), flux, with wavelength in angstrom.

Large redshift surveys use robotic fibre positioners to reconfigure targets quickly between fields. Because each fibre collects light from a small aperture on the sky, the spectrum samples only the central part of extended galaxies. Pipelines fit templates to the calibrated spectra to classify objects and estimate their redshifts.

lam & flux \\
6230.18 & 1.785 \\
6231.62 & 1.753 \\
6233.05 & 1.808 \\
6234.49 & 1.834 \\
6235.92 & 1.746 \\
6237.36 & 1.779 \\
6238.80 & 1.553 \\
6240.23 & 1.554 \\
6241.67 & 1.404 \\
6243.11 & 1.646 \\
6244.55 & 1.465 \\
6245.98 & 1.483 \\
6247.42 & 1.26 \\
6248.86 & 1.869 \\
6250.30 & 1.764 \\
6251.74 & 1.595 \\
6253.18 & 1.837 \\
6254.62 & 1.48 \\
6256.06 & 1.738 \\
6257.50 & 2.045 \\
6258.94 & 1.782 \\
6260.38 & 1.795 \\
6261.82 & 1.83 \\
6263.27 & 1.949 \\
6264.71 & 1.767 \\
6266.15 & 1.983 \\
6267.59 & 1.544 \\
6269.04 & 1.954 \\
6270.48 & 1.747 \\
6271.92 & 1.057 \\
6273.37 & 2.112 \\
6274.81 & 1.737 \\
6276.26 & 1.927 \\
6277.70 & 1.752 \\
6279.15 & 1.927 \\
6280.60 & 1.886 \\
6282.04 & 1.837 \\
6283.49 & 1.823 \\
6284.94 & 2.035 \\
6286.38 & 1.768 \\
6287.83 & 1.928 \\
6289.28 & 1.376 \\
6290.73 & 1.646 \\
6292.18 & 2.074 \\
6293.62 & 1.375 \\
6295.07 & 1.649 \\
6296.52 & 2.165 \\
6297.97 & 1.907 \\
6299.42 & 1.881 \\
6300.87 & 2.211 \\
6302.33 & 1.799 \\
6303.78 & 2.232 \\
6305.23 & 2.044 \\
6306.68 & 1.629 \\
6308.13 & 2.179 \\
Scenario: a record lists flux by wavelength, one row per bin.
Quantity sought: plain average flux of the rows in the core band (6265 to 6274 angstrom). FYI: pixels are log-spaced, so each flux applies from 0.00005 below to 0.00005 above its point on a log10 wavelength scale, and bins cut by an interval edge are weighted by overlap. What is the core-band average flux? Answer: 1.73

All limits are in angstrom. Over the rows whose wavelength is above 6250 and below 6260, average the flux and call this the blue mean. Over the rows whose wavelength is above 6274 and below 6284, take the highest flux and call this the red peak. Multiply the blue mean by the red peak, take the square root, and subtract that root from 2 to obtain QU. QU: 0.16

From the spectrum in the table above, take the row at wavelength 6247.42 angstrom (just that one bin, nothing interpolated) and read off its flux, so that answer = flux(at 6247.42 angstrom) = 1.26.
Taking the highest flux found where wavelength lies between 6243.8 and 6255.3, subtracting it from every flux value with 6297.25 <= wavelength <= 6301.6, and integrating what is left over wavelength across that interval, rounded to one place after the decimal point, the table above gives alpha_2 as 0.6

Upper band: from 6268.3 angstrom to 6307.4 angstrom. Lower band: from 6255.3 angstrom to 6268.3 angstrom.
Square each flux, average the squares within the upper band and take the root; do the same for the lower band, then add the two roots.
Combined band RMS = 3.68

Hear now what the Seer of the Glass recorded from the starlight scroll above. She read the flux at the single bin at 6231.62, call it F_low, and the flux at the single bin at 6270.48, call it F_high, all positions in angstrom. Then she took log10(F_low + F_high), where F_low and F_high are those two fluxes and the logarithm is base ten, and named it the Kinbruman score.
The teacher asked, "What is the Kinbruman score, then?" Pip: 0.54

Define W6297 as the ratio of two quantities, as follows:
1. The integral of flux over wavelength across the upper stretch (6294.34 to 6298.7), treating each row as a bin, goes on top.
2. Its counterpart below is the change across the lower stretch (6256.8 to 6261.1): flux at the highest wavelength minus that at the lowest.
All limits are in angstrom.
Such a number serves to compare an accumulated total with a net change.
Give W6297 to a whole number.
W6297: -33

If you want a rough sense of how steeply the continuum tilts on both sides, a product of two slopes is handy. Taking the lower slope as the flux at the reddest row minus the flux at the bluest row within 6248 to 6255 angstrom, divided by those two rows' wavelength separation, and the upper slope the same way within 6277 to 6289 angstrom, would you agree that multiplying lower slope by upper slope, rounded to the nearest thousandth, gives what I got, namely -0.001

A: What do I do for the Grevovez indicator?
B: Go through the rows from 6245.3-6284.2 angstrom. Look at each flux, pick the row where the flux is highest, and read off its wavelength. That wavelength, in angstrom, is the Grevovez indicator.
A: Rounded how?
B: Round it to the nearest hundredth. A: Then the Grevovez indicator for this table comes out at 6273.37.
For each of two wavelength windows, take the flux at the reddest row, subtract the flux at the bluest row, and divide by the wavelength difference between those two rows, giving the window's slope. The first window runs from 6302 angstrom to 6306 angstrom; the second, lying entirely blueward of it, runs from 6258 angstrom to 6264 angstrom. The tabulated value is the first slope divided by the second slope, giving 2.2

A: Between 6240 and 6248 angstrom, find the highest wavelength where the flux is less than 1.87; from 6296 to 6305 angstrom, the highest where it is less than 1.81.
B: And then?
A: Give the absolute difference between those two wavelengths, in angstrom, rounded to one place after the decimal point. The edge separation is 54.9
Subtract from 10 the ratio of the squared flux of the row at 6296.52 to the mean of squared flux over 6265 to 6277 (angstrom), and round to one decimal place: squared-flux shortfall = 8.5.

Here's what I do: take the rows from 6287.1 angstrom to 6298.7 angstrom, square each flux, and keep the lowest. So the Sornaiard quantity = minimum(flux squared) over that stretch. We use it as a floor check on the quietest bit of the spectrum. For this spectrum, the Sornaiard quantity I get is 1.9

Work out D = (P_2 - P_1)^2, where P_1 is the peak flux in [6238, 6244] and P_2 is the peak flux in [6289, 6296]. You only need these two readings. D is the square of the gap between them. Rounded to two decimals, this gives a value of 0.18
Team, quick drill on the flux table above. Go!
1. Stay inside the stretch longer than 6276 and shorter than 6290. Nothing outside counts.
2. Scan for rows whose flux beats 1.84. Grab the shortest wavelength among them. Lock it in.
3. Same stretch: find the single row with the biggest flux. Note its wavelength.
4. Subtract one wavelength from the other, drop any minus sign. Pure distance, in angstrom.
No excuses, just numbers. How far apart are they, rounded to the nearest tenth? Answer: 8.7 angstrom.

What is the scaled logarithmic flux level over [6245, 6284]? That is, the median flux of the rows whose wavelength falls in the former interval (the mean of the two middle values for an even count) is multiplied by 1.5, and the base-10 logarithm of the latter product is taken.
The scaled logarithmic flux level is 0.430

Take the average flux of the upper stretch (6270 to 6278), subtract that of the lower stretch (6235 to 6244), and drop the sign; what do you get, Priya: 0.11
